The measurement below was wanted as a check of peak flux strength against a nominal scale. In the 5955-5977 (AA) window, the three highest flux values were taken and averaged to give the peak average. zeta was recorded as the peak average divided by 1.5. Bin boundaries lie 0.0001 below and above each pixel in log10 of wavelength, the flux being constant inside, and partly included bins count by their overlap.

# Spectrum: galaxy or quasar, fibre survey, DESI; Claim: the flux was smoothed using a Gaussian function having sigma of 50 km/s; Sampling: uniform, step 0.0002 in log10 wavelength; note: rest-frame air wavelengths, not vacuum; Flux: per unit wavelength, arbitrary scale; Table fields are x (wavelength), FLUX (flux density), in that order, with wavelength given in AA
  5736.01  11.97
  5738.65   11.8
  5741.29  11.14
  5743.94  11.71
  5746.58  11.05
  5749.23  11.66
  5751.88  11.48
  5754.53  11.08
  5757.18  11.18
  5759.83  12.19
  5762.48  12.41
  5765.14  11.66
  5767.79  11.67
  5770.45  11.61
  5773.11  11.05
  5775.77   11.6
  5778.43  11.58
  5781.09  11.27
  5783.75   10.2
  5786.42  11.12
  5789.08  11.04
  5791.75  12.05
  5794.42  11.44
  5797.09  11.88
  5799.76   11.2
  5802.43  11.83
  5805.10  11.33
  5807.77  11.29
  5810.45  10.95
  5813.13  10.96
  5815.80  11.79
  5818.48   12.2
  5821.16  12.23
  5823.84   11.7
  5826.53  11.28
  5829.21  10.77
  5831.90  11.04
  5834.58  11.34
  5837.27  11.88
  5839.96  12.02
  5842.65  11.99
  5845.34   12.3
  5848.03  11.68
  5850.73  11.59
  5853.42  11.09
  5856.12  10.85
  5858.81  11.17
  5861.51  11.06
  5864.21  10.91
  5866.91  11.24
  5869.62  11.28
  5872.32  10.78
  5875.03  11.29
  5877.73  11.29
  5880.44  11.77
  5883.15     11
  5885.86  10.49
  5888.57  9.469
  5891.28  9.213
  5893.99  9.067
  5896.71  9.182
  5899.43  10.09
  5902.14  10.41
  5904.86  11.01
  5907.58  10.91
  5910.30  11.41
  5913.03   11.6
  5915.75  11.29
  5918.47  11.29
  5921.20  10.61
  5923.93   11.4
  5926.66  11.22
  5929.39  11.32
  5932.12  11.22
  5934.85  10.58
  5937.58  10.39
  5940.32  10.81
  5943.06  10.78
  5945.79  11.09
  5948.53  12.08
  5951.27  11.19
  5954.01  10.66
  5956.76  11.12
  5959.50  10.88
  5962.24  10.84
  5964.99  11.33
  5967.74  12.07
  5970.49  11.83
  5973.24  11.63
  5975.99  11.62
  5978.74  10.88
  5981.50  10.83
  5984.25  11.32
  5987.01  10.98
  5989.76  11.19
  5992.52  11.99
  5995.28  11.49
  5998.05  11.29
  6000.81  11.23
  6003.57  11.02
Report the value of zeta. 7.90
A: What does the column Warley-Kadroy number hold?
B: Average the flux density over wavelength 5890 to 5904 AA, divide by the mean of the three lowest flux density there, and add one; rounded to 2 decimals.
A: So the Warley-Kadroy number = 2.05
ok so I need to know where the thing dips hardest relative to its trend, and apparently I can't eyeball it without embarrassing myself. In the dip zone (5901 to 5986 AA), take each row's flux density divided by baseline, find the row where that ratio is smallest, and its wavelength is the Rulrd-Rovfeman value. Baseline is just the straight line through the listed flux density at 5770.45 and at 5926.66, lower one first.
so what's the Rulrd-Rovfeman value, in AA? 5902.14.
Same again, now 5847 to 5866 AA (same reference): 5856.12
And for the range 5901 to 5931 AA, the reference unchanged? 5902.14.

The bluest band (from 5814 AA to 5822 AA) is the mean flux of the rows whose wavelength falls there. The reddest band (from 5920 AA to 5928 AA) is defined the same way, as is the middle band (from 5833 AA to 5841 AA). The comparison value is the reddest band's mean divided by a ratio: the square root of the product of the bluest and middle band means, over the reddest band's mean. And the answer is 10.3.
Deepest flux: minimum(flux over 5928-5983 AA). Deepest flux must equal 10.39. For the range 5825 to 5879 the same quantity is 10.77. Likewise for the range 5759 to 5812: 10.2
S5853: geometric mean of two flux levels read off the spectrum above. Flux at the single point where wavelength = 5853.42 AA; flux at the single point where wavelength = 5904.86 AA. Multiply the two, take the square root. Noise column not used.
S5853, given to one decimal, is 11.0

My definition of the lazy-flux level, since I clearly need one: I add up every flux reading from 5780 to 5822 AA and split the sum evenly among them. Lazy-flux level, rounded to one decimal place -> 11.4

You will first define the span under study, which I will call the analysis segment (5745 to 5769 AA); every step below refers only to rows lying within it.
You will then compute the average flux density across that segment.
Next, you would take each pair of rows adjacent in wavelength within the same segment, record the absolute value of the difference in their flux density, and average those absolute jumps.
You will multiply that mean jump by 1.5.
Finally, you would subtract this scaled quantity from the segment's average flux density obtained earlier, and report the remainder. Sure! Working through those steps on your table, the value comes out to 11.0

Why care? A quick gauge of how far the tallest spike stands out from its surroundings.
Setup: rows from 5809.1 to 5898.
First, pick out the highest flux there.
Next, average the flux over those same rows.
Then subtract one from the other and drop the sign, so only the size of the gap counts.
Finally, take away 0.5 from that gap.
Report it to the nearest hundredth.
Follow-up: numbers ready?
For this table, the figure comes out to 0.68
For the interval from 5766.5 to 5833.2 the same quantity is 0.33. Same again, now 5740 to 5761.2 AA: 0.25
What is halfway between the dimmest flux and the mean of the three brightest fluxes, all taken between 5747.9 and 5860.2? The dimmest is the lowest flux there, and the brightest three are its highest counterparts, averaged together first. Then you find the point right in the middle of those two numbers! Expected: 11.3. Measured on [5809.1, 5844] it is 11.5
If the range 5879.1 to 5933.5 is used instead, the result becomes 10.3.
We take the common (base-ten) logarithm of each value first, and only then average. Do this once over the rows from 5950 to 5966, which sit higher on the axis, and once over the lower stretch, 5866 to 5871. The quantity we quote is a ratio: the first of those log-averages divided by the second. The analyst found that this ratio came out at 0.99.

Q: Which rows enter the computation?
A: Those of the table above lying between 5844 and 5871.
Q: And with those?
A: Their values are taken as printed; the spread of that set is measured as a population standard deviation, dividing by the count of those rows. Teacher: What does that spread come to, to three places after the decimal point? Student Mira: 0.413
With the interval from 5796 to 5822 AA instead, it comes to 0.455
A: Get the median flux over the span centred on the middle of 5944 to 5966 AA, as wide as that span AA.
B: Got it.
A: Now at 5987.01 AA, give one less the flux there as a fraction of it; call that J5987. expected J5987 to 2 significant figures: 0.011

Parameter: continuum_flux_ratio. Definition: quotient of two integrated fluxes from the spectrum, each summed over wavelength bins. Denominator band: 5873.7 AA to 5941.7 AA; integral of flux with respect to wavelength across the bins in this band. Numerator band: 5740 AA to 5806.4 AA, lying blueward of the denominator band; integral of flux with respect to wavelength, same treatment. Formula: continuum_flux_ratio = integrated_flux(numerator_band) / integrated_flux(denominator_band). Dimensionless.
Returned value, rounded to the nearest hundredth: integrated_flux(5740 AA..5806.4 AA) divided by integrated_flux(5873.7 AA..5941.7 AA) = 1.04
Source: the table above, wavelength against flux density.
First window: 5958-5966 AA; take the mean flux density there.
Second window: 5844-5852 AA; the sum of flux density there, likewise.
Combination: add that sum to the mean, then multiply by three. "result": 140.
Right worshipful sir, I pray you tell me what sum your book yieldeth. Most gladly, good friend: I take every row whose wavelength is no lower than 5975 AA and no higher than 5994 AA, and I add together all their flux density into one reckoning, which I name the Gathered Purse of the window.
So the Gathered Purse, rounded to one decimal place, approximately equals 78.8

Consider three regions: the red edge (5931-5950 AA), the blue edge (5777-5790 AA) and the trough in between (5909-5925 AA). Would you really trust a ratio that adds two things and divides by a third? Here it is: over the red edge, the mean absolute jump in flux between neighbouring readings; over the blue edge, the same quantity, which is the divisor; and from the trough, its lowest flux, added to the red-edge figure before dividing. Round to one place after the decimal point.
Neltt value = 18.6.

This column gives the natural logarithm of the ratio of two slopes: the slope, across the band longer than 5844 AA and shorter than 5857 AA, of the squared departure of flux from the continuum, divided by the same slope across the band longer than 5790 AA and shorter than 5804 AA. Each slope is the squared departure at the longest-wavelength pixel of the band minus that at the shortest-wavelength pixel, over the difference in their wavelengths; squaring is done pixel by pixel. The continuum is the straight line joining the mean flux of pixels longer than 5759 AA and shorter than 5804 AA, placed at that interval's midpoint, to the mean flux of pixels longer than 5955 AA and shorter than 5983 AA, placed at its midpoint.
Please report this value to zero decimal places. 1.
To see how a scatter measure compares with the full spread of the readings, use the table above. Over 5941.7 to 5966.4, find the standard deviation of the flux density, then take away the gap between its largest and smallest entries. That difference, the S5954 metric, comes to -1.0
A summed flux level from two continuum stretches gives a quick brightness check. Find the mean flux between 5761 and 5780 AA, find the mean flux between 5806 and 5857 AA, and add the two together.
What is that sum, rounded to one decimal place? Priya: 23.2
